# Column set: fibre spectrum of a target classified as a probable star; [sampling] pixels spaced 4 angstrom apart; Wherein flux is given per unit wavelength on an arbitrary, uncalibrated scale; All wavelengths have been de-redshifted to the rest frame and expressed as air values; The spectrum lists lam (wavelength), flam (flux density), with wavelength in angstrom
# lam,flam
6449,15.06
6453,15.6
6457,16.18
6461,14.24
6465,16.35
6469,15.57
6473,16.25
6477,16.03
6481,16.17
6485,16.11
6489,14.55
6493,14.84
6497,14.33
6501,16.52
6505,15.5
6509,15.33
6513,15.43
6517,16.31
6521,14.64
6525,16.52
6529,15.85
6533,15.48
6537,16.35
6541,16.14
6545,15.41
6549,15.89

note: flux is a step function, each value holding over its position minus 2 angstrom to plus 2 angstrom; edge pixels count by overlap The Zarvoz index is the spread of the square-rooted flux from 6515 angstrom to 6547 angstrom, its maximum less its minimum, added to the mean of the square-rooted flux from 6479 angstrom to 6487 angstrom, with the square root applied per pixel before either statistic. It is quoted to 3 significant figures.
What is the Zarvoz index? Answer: 4.26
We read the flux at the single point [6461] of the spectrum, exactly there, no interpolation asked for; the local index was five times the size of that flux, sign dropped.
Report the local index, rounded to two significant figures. 71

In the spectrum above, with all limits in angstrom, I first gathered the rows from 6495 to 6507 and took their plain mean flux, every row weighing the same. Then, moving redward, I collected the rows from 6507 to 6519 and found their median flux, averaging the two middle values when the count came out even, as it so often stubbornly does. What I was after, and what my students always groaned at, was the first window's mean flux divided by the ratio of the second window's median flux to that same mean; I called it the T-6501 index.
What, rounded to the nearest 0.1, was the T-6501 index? 15.5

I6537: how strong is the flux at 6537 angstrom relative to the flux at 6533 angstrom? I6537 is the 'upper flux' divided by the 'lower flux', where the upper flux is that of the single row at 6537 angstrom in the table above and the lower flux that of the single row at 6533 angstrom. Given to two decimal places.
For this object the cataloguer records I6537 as 1.06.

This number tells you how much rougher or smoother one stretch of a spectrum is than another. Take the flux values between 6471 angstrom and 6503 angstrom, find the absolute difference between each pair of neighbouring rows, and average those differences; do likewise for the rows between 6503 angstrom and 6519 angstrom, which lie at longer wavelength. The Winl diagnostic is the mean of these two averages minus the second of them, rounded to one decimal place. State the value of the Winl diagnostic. 0.2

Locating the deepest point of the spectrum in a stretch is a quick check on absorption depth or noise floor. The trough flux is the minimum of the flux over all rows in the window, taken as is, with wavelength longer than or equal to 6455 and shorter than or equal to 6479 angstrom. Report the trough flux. 14.24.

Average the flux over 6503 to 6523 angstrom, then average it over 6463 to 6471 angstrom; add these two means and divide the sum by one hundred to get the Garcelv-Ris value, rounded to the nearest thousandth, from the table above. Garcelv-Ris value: 0.314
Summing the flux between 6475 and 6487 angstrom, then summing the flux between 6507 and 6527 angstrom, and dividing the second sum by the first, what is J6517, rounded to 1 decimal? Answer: 1.6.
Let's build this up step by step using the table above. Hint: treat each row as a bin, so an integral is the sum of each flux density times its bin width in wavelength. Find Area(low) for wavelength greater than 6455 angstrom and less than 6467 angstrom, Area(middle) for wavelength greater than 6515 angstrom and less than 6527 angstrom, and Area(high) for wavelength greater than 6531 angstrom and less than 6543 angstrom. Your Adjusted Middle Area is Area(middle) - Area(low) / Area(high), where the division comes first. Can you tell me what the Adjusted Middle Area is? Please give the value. 188.9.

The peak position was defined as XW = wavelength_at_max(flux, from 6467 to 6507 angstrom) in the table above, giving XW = 6501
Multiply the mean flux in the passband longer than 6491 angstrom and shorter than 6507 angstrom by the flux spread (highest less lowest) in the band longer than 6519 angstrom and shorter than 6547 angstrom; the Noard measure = 28.8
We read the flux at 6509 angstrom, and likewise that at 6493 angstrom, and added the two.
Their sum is 30.2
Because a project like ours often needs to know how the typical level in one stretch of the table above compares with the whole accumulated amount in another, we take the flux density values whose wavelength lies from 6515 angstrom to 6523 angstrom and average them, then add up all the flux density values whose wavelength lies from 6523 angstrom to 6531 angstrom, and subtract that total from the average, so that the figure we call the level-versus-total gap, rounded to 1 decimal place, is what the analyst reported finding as -16.9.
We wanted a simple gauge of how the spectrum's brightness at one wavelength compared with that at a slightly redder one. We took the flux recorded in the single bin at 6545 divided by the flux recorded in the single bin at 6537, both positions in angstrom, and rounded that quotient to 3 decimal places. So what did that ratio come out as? 0.943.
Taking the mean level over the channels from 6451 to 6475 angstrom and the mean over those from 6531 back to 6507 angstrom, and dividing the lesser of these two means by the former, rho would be 1.00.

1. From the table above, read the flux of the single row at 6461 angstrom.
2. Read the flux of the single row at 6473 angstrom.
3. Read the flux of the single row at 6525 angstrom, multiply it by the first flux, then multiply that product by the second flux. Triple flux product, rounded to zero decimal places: 3823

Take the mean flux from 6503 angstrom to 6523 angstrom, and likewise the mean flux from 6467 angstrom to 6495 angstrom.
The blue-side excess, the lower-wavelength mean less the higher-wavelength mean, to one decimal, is 0.2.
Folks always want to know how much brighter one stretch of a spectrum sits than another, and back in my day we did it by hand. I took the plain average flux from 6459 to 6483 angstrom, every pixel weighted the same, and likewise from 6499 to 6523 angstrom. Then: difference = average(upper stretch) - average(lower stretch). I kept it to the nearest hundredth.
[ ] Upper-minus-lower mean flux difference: -0.15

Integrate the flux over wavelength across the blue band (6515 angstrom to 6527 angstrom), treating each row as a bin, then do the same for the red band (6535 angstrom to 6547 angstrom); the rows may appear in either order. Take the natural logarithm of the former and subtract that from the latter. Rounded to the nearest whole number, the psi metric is 186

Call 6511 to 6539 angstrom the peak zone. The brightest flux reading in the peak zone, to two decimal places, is 16.52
